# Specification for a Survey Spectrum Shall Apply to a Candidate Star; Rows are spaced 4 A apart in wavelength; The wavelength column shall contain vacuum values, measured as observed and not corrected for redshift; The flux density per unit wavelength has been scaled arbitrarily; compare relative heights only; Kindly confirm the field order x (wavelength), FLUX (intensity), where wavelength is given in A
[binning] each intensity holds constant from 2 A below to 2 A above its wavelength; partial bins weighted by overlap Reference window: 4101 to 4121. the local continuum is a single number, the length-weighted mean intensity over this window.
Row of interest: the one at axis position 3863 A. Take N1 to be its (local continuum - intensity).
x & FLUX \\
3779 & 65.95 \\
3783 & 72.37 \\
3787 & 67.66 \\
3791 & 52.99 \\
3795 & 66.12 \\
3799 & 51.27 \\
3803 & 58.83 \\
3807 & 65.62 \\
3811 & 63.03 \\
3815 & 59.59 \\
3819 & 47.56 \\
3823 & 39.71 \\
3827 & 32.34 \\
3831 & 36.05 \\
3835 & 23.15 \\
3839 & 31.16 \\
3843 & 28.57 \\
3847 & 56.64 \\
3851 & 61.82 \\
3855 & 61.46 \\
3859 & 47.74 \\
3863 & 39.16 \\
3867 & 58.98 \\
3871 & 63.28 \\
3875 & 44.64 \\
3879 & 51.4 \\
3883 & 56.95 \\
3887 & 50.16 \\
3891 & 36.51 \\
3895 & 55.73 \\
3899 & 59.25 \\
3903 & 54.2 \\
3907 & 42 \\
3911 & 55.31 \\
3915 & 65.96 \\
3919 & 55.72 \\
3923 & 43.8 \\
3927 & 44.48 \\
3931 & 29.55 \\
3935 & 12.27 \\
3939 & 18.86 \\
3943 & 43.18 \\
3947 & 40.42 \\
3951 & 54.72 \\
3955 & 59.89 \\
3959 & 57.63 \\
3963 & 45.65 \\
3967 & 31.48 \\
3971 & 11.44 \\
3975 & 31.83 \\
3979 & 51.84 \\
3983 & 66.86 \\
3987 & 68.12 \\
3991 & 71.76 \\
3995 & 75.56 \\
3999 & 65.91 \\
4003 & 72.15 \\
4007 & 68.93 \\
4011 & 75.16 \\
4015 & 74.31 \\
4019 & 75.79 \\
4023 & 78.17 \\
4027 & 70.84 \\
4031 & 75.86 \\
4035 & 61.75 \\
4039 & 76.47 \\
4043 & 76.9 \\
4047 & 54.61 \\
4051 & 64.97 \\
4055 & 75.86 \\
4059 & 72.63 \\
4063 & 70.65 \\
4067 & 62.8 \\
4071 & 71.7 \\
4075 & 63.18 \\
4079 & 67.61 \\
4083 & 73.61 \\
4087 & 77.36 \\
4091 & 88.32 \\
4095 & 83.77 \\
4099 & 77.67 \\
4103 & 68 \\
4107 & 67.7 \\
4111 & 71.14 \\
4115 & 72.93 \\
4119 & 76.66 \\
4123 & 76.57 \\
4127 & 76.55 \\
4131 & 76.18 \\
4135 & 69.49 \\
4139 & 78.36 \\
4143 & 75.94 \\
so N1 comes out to 32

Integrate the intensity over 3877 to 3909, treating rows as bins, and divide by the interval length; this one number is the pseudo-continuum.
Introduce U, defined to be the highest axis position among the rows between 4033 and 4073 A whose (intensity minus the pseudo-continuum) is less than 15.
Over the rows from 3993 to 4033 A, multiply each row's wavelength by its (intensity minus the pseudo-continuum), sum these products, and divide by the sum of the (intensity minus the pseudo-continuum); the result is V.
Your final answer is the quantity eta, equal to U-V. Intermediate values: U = 4067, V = 4013.8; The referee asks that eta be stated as 53.2 A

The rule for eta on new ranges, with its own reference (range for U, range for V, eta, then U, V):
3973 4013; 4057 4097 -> -100.7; 3979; 4079.7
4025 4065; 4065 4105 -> -36.3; 4051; 4087.3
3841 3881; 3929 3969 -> -61.1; 3879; 3940.1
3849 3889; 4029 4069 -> -161.3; 3887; 4048.3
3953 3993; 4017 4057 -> -56.5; 3979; 4035.5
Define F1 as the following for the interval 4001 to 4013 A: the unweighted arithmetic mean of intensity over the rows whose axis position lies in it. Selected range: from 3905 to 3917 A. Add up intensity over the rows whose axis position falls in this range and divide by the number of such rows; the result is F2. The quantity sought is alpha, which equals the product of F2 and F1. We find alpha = 3923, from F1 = 72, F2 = 54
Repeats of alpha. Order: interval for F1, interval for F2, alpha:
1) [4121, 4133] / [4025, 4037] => 5311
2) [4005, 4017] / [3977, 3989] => 4533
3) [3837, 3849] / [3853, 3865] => 1918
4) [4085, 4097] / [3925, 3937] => 2392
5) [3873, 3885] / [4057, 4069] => 3503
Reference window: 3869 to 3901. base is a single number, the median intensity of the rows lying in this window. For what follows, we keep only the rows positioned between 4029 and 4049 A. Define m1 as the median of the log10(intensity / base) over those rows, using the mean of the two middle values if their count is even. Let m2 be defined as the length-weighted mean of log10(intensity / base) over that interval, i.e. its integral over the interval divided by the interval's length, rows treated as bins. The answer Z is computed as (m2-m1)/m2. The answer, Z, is -0.4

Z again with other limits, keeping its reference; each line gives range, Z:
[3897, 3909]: 1.3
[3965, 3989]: 0.2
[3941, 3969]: -0.1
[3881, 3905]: 1.7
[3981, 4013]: 0.0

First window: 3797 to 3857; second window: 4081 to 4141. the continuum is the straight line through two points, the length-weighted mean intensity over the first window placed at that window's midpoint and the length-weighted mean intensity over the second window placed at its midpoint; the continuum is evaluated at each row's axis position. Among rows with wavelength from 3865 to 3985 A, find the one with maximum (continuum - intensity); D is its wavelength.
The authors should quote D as 3971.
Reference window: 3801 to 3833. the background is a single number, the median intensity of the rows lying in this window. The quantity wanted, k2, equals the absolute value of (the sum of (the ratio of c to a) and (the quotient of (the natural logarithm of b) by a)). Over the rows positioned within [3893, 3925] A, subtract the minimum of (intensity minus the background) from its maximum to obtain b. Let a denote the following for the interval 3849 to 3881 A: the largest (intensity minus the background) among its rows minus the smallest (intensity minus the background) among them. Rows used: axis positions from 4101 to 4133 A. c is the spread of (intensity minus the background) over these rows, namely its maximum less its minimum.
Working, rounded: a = 24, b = 24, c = 9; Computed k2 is 0.5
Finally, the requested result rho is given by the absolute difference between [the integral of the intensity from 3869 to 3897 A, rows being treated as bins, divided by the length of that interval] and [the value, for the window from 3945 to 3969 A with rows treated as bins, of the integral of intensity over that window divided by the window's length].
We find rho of 2.9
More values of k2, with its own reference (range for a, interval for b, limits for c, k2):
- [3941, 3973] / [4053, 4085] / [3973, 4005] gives 1.0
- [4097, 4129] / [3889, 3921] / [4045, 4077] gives 2.5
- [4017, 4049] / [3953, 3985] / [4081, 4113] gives 1.0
